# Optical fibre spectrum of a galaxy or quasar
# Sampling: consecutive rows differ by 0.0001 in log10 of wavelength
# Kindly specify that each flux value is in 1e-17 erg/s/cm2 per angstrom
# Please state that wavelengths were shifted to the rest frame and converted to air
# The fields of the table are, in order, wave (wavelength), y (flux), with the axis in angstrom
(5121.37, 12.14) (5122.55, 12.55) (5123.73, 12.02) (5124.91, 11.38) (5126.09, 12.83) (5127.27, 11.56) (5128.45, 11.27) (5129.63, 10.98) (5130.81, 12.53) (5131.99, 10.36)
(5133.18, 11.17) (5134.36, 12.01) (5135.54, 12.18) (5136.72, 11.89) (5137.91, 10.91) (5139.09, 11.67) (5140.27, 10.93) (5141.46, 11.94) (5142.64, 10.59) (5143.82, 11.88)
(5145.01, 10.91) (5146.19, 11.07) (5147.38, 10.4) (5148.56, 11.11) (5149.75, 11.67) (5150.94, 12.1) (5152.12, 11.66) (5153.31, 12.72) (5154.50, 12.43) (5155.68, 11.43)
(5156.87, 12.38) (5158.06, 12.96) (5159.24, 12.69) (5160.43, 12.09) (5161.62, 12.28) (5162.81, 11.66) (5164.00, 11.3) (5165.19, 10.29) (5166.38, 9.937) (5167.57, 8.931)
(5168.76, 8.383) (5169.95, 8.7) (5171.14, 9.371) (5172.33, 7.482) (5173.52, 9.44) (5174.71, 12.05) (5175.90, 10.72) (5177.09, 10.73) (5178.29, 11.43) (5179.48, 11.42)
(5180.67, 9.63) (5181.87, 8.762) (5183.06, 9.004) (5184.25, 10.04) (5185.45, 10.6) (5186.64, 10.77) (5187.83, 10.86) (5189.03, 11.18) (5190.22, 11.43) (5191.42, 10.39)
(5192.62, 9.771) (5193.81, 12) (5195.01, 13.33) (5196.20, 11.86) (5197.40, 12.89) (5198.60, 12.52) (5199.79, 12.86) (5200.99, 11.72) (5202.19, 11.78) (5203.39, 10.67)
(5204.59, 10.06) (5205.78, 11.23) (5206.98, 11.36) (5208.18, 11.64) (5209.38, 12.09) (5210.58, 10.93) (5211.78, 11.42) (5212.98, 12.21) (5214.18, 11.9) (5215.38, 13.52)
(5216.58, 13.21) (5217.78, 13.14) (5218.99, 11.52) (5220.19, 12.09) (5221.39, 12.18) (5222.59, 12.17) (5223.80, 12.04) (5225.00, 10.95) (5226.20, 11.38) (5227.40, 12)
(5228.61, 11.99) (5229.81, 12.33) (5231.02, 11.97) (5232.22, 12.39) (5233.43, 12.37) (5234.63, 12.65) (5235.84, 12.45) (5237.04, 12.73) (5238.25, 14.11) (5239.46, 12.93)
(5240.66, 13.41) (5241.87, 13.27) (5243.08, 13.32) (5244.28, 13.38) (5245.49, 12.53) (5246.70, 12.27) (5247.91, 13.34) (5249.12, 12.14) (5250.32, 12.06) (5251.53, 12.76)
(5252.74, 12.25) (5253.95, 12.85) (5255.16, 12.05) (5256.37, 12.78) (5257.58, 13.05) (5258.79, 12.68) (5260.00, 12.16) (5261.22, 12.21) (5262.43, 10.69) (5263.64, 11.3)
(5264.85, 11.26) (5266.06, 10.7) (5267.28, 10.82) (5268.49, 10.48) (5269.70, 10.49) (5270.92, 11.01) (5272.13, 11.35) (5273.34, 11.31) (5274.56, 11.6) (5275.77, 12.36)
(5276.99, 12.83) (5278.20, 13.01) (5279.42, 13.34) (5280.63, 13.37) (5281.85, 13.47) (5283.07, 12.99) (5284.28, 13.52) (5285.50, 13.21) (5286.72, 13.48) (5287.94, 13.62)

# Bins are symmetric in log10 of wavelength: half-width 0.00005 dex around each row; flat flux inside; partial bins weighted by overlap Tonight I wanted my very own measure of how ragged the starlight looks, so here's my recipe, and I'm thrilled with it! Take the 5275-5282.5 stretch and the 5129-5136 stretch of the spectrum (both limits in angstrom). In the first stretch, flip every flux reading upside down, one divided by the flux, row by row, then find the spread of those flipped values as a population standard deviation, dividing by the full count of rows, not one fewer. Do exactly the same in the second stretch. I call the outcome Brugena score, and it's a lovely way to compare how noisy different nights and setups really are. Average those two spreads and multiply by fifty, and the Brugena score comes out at 0.20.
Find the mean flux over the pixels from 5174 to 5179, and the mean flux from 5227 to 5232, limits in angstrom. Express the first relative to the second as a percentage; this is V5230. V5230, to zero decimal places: 93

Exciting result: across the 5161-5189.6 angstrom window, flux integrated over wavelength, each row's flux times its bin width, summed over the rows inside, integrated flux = 292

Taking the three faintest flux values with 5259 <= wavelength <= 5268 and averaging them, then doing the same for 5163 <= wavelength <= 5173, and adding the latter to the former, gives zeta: 18.9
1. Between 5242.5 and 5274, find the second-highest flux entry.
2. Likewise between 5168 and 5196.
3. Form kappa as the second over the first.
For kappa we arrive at 0.90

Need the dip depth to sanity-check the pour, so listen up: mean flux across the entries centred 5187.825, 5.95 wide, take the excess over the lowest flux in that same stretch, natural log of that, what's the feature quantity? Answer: -1.0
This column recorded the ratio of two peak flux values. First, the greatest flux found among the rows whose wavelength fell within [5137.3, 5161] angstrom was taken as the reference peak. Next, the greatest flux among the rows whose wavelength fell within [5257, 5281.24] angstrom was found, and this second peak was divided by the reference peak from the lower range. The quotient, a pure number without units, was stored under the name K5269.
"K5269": 1.03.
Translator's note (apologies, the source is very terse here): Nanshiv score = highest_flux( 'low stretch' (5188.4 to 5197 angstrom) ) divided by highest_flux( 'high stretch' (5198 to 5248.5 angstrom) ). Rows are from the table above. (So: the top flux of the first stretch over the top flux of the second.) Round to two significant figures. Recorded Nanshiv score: 0.94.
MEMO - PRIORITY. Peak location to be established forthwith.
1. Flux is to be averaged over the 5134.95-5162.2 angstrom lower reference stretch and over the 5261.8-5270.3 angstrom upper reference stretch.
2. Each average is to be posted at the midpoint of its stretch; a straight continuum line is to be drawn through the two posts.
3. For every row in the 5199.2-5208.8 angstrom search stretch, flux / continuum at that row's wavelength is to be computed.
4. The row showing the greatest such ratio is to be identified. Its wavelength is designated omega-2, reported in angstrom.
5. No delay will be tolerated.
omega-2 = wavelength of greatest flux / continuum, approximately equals 5199.79 angstrom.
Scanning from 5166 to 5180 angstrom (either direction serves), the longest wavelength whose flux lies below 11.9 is 5179.48 angstrom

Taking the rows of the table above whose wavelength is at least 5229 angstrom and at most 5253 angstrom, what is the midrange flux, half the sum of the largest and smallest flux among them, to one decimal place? 13.0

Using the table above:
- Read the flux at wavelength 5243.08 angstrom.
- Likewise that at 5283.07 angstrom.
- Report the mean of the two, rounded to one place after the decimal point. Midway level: 13.2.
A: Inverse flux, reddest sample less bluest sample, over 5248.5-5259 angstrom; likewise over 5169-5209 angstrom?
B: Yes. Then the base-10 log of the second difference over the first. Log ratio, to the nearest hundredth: 0.92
